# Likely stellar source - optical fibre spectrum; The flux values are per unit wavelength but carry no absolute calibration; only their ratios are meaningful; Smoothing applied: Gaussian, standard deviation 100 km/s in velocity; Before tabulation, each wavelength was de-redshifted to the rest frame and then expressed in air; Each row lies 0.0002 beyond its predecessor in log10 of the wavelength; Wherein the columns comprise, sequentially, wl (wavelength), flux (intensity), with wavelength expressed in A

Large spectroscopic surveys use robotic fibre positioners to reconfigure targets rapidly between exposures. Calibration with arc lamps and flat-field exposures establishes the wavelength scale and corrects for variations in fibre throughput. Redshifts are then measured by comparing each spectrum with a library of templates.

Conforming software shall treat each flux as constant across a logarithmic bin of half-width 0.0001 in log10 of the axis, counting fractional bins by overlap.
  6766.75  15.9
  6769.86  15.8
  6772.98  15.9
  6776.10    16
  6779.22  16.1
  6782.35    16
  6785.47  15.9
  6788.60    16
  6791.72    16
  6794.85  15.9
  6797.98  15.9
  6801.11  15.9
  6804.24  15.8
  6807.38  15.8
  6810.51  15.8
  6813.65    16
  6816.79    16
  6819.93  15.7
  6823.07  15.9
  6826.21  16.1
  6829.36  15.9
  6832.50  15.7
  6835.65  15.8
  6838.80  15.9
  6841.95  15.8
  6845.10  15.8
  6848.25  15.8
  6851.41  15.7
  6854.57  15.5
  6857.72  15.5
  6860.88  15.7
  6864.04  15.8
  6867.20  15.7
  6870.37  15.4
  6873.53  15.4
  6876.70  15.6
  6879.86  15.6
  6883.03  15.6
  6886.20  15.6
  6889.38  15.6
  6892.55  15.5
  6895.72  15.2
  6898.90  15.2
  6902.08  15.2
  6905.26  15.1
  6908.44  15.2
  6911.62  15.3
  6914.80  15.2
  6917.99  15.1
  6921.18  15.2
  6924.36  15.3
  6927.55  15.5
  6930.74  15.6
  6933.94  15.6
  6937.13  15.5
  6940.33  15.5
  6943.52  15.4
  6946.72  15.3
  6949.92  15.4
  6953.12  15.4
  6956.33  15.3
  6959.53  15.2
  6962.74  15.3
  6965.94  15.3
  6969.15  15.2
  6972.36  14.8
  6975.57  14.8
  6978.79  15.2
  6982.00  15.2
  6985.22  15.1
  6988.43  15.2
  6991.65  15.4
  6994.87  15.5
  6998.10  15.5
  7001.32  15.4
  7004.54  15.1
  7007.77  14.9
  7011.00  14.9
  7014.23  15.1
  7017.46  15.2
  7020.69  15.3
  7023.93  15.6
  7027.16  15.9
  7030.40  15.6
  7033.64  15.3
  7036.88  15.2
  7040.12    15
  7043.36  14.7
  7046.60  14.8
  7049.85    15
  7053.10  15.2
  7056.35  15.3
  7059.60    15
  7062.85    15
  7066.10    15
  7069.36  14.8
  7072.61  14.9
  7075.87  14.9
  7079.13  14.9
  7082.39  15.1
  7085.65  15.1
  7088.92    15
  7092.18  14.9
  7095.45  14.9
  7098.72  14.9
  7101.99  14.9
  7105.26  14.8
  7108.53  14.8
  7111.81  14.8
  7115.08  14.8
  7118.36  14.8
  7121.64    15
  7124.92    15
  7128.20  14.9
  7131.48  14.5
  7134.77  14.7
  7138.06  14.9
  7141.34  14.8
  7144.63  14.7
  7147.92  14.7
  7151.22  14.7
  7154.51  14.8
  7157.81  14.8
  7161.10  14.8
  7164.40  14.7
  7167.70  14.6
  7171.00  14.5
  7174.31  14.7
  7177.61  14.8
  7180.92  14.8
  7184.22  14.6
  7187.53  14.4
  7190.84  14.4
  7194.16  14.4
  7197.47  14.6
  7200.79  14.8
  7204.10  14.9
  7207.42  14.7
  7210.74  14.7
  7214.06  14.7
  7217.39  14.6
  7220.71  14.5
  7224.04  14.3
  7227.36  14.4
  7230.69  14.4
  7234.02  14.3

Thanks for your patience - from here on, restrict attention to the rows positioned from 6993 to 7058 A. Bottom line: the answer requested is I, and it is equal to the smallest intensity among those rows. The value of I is 14.7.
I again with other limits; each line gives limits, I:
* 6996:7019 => 14.9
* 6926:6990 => 14.8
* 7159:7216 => 14.4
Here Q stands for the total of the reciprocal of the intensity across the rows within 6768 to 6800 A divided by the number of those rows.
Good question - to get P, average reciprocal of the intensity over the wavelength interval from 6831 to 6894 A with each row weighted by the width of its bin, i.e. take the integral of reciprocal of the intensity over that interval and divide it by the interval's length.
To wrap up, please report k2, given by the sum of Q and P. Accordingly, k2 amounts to 0.127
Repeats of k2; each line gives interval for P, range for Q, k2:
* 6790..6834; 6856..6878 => 0.127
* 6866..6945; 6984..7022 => 0.131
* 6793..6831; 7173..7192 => 0.131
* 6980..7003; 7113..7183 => 0.133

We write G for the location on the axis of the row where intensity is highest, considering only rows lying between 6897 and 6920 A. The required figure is 6911.62 A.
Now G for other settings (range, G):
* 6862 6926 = 6864.04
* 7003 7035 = 7027.16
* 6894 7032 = 7027.16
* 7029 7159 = 7030.40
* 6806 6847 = 6826.21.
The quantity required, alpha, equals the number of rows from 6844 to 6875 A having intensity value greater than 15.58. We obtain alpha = 6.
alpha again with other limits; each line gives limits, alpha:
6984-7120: 3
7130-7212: 0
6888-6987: 3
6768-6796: 9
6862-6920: 7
